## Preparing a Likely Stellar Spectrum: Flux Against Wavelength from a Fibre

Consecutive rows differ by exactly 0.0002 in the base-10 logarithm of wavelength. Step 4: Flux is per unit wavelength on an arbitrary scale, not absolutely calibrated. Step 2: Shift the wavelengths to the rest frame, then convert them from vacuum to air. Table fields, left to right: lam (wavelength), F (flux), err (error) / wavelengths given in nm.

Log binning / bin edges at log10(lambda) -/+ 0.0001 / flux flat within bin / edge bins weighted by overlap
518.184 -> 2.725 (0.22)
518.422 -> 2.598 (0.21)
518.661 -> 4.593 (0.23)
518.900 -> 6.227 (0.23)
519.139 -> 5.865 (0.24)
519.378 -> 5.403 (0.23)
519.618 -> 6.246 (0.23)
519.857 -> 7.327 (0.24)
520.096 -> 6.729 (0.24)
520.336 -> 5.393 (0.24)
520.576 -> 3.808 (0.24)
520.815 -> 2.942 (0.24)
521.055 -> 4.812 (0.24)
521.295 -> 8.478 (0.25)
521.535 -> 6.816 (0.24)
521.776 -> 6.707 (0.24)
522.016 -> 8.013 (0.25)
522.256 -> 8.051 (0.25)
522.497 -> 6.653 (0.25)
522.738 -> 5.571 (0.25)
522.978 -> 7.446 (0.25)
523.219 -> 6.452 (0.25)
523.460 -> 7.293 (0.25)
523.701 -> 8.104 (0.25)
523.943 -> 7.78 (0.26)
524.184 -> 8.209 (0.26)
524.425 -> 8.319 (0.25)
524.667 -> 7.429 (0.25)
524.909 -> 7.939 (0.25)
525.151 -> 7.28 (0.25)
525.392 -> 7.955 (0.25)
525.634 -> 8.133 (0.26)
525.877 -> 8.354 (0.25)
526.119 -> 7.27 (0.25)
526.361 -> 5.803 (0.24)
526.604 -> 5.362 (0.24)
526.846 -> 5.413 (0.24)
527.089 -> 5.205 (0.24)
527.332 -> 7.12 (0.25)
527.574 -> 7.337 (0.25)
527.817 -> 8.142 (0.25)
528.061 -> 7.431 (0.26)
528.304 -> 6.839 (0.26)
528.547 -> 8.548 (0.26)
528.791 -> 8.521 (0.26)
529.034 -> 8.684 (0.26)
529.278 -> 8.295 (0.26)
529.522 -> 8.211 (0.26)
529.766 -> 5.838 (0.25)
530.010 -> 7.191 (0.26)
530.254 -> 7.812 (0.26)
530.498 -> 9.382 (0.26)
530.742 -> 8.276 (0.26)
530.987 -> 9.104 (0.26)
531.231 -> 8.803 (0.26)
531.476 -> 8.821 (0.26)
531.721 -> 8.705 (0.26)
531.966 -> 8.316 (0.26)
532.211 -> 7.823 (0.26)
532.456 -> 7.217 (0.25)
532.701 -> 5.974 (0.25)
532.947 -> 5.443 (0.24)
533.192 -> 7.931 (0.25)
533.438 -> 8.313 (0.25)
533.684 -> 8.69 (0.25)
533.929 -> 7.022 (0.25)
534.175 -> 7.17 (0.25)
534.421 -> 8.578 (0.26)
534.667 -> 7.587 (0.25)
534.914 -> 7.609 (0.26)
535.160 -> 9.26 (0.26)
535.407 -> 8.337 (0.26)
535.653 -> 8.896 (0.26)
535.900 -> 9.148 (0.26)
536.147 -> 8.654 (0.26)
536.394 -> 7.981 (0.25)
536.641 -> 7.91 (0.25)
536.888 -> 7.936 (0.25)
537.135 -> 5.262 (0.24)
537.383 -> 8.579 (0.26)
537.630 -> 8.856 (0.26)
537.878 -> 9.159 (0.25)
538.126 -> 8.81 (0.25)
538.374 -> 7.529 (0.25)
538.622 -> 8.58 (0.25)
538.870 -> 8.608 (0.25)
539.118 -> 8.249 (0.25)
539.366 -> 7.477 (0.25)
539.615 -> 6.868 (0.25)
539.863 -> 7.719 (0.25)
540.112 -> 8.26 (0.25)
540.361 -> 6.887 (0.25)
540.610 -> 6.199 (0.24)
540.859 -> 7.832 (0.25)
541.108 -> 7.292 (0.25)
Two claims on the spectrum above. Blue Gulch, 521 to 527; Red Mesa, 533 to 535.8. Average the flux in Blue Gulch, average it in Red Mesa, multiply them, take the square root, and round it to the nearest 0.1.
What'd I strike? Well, 7.6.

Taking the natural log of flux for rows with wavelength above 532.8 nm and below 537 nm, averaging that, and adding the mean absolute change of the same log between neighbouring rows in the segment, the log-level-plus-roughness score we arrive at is 2.17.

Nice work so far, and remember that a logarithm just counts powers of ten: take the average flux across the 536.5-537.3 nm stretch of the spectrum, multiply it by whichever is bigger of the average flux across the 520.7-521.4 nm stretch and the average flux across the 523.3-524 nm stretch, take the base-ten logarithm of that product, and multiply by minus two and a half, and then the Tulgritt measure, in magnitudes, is -4.34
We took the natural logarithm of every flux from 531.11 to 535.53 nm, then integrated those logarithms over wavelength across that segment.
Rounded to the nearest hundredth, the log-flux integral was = 9.08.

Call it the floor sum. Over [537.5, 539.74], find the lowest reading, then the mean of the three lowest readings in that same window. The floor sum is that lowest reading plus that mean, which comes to 14.2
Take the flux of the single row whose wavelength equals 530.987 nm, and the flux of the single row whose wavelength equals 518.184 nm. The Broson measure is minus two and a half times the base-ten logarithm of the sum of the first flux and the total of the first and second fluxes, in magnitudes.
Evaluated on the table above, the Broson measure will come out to -3.30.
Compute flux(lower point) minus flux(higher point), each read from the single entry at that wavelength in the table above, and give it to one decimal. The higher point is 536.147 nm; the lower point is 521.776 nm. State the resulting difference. -1.9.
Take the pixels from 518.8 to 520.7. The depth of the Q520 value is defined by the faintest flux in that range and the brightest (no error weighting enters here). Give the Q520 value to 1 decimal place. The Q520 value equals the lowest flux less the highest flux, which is -3.5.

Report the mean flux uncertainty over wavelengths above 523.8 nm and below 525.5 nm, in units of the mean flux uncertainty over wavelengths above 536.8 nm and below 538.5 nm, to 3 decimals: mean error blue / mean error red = 1.006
